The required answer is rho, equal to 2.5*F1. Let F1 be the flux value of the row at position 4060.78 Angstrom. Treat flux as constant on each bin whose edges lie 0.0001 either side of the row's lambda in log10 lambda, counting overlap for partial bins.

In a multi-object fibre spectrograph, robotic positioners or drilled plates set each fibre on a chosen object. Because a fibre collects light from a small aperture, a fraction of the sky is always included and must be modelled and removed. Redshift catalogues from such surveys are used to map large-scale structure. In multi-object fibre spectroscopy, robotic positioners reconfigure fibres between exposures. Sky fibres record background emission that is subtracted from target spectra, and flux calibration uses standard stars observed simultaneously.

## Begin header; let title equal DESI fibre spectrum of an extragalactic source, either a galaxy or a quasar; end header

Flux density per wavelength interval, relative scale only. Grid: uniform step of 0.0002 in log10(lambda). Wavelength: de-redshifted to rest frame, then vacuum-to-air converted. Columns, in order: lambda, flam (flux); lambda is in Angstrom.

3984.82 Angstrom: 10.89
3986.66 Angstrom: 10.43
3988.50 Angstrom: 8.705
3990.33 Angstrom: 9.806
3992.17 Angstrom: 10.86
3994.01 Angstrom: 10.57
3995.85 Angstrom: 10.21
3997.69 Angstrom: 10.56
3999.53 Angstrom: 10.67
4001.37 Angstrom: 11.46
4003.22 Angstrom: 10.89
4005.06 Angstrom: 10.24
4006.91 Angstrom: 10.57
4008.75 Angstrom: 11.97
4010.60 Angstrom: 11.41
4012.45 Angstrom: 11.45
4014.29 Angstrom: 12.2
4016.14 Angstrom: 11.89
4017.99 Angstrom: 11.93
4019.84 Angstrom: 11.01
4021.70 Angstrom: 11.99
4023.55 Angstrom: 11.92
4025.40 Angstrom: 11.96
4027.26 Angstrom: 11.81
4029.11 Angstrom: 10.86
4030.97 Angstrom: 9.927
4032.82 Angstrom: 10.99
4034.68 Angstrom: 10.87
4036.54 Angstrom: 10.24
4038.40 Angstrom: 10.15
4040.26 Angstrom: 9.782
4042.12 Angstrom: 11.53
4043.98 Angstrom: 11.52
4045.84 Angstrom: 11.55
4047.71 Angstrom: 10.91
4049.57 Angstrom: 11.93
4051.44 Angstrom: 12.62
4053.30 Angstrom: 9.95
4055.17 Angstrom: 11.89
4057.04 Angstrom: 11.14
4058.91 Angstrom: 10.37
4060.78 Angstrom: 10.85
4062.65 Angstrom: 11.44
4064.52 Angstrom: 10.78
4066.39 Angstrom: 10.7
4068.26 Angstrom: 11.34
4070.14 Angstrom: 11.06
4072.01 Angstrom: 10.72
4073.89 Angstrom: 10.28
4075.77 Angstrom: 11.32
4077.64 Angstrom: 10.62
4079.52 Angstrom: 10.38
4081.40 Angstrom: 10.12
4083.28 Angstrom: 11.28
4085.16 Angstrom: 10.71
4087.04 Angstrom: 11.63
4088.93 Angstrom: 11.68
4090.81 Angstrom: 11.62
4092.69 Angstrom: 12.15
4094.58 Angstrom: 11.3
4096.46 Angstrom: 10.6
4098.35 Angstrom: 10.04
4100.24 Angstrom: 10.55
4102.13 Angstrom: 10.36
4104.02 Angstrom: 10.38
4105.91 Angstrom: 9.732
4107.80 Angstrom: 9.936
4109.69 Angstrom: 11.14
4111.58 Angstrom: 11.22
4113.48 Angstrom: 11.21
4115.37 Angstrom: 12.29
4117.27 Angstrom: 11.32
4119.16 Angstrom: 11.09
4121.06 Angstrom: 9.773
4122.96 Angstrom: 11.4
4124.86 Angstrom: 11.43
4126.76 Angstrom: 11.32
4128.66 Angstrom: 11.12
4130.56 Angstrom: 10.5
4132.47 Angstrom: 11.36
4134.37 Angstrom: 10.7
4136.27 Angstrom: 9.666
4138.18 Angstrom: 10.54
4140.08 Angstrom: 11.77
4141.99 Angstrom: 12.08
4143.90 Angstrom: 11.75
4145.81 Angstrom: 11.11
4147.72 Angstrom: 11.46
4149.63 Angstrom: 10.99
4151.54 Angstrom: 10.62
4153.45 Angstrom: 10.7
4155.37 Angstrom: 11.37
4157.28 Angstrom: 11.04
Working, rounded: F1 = 10.85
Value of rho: 27.1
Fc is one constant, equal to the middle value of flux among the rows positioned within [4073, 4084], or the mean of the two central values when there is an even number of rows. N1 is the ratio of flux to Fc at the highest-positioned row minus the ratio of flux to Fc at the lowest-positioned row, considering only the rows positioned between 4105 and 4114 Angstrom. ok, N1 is 0.14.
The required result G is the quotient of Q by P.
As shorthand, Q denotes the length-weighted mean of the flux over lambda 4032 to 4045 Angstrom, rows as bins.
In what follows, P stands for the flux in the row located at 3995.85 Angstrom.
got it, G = 1.05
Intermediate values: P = 10.21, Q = 10.73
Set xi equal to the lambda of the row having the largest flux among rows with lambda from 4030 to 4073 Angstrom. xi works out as 4051.44 Angstrom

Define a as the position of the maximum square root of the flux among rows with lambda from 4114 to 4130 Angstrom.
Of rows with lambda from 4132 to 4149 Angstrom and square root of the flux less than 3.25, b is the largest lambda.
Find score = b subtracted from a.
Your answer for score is -22.8 Angstrom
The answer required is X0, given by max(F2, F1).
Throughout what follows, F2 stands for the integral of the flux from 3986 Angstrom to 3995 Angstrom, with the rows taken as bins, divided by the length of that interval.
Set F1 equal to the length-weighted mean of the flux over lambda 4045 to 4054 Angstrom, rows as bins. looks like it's 11.4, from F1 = 11.4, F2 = 10.1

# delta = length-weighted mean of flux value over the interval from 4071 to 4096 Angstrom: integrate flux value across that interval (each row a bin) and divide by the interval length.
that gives 11.1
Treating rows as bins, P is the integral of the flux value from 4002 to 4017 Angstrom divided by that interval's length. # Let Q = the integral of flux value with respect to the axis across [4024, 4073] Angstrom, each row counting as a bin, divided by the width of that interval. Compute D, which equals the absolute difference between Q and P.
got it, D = 0.3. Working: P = 11.3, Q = 11.0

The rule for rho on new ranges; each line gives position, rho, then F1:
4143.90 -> 29.4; 11.75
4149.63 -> 27.5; 10.99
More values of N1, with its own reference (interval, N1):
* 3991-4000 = -0.02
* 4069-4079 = -0.04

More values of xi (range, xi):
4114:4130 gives 4115.37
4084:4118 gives 4115.37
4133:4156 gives 4141.99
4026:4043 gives 4027.26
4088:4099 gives 4092.69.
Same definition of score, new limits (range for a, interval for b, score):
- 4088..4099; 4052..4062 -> 33.8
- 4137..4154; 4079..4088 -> 60.6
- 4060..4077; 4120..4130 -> -58.4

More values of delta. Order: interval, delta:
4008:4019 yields 11.8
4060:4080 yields 10.9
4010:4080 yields 11.1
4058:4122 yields 10.9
